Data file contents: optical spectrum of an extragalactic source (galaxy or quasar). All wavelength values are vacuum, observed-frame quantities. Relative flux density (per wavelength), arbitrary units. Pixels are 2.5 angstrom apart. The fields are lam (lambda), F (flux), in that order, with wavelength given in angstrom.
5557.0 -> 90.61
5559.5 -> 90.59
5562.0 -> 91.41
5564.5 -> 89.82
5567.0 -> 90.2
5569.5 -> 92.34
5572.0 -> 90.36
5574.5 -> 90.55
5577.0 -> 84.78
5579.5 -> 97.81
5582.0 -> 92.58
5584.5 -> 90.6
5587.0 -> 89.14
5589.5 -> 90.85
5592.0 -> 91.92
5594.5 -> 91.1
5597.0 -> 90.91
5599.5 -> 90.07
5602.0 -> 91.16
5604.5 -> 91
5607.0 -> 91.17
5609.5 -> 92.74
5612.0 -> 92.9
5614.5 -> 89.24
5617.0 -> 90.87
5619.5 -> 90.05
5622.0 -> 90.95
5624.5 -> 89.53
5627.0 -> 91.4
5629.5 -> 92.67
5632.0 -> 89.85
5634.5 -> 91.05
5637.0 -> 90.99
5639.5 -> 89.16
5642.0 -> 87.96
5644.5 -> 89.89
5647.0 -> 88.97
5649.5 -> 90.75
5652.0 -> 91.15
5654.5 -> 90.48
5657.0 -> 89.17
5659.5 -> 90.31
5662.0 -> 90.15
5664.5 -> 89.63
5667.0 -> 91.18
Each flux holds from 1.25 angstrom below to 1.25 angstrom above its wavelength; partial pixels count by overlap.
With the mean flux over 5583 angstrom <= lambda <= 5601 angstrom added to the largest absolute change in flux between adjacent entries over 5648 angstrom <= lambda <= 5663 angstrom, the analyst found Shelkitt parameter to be 92.0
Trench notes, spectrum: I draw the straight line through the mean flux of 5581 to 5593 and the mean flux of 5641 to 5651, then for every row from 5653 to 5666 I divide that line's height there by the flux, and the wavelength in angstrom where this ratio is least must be 5654.5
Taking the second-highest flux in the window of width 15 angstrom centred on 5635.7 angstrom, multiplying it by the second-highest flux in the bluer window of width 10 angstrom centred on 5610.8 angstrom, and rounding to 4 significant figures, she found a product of 8444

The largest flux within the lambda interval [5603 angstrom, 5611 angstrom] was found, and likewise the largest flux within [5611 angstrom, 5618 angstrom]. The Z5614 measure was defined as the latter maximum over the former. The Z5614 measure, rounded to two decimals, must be 1.00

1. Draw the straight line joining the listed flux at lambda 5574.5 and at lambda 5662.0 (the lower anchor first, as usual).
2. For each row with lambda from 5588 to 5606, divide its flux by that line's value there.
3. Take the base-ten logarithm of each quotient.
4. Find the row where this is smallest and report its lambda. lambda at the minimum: 5599.5 angstrom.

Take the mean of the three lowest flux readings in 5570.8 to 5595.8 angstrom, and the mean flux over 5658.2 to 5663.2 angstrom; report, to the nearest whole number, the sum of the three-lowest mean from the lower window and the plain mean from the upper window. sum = 178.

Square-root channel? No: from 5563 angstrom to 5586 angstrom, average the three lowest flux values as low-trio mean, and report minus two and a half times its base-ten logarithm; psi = -4.86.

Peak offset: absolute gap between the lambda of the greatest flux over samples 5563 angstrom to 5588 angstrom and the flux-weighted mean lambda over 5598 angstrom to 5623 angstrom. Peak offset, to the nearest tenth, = 31.2 angstrom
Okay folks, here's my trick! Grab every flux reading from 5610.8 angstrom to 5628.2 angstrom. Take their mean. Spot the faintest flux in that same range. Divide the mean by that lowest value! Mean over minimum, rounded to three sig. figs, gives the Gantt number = 1.02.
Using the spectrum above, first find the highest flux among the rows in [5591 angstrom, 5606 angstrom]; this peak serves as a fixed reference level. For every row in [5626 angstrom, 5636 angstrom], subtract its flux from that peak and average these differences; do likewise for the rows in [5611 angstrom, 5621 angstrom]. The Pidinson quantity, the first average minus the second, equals -0.5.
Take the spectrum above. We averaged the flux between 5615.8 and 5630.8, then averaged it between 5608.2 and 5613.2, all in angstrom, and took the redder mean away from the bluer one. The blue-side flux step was 1.9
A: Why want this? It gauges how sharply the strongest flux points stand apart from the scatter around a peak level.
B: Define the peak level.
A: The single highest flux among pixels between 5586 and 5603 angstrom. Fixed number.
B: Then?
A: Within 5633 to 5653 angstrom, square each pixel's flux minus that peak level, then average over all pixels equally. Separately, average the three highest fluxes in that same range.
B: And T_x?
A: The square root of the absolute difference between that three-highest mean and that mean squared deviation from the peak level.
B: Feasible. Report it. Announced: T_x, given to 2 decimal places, 9.28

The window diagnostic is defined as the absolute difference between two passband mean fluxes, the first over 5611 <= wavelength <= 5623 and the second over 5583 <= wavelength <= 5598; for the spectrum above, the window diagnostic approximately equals 0.0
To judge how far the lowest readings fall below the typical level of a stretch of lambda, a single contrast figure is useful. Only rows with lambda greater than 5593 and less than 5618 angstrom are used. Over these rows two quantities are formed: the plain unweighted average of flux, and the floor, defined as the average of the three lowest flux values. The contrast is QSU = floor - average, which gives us -1.1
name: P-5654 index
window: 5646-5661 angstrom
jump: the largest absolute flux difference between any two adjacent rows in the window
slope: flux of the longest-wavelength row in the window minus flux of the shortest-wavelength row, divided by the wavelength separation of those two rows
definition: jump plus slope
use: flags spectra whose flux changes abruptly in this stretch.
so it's 1.9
